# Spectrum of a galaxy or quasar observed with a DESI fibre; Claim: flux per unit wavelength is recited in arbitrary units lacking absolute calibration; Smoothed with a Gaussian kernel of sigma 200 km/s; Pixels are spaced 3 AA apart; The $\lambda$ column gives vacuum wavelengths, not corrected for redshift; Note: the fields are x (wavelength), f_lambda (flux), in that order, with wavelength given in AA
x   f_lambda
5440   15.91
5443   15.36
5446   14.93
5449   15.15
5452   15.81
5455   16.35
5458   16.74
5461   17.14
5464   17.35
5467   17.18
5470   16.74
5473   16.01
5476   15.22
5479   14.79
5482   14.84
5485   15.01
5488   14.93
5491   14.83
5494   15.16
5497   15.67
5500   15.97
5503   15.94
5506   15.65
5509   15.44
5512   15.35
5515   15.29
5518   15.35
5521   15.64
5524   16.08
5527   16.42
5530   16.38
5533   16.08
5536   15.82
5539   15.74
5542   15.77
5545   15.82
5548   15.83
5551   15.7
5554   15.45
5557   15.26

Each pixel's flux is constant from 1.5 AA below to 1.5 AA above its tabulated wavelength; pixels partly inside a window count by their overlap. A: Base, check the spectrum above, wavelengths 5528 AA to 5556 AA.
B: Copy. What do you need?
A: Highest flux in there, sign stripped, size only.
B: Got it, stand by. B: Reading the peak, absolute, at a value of 16.4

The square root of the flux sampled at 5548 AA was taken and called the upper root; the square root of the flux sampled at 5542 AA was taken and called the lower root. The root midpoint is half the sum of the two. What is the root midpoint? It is 3.97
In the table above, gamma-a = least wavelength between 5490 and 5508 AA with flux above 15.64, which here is 5497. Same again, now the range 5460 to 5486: 5461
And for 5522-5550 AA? 5524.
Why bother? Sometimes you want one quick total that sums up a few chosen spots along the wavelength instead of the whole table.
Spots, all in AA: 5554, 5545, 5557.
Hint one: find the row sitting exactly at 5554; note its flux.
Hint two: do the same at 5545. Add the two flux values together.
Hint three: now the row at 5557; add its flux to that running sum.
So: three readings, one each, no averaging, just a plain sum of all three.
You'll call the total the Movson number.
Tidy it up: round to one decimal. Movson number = 46.5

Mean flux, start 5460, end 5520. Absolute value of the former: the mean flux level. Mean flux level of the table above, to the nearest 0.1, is 15.7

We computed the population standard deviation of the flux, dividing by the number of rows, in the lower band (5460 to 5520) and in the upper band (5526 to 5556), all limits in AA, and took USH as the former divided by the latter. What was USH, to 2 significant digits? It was 2.8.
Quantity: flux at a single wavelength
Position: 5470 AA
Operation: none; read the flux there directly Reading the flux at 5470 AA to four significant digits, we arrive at 16.74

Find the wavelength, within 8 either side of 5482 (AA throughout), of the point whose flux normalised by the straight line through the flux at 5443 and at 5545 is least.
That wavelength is 5479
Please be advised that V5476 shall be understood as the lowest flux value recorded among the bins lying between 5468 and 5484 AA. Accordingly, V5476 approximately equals 14.79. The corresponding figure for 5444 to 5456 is 14.93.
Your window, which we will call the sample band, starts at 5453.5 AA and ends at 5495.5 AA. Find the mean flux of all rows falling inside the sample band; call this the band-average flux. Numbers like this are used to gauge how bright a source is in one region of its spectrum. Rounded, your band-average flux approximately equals 15.88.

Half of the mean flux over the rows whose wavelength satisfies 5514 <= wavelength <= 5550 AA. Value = 7.93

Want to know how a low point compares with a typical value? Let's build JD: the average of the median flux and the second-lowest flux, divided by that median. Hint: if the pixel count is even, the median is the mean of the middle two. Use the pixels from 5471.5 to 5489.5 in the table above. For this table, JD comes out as 0.996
